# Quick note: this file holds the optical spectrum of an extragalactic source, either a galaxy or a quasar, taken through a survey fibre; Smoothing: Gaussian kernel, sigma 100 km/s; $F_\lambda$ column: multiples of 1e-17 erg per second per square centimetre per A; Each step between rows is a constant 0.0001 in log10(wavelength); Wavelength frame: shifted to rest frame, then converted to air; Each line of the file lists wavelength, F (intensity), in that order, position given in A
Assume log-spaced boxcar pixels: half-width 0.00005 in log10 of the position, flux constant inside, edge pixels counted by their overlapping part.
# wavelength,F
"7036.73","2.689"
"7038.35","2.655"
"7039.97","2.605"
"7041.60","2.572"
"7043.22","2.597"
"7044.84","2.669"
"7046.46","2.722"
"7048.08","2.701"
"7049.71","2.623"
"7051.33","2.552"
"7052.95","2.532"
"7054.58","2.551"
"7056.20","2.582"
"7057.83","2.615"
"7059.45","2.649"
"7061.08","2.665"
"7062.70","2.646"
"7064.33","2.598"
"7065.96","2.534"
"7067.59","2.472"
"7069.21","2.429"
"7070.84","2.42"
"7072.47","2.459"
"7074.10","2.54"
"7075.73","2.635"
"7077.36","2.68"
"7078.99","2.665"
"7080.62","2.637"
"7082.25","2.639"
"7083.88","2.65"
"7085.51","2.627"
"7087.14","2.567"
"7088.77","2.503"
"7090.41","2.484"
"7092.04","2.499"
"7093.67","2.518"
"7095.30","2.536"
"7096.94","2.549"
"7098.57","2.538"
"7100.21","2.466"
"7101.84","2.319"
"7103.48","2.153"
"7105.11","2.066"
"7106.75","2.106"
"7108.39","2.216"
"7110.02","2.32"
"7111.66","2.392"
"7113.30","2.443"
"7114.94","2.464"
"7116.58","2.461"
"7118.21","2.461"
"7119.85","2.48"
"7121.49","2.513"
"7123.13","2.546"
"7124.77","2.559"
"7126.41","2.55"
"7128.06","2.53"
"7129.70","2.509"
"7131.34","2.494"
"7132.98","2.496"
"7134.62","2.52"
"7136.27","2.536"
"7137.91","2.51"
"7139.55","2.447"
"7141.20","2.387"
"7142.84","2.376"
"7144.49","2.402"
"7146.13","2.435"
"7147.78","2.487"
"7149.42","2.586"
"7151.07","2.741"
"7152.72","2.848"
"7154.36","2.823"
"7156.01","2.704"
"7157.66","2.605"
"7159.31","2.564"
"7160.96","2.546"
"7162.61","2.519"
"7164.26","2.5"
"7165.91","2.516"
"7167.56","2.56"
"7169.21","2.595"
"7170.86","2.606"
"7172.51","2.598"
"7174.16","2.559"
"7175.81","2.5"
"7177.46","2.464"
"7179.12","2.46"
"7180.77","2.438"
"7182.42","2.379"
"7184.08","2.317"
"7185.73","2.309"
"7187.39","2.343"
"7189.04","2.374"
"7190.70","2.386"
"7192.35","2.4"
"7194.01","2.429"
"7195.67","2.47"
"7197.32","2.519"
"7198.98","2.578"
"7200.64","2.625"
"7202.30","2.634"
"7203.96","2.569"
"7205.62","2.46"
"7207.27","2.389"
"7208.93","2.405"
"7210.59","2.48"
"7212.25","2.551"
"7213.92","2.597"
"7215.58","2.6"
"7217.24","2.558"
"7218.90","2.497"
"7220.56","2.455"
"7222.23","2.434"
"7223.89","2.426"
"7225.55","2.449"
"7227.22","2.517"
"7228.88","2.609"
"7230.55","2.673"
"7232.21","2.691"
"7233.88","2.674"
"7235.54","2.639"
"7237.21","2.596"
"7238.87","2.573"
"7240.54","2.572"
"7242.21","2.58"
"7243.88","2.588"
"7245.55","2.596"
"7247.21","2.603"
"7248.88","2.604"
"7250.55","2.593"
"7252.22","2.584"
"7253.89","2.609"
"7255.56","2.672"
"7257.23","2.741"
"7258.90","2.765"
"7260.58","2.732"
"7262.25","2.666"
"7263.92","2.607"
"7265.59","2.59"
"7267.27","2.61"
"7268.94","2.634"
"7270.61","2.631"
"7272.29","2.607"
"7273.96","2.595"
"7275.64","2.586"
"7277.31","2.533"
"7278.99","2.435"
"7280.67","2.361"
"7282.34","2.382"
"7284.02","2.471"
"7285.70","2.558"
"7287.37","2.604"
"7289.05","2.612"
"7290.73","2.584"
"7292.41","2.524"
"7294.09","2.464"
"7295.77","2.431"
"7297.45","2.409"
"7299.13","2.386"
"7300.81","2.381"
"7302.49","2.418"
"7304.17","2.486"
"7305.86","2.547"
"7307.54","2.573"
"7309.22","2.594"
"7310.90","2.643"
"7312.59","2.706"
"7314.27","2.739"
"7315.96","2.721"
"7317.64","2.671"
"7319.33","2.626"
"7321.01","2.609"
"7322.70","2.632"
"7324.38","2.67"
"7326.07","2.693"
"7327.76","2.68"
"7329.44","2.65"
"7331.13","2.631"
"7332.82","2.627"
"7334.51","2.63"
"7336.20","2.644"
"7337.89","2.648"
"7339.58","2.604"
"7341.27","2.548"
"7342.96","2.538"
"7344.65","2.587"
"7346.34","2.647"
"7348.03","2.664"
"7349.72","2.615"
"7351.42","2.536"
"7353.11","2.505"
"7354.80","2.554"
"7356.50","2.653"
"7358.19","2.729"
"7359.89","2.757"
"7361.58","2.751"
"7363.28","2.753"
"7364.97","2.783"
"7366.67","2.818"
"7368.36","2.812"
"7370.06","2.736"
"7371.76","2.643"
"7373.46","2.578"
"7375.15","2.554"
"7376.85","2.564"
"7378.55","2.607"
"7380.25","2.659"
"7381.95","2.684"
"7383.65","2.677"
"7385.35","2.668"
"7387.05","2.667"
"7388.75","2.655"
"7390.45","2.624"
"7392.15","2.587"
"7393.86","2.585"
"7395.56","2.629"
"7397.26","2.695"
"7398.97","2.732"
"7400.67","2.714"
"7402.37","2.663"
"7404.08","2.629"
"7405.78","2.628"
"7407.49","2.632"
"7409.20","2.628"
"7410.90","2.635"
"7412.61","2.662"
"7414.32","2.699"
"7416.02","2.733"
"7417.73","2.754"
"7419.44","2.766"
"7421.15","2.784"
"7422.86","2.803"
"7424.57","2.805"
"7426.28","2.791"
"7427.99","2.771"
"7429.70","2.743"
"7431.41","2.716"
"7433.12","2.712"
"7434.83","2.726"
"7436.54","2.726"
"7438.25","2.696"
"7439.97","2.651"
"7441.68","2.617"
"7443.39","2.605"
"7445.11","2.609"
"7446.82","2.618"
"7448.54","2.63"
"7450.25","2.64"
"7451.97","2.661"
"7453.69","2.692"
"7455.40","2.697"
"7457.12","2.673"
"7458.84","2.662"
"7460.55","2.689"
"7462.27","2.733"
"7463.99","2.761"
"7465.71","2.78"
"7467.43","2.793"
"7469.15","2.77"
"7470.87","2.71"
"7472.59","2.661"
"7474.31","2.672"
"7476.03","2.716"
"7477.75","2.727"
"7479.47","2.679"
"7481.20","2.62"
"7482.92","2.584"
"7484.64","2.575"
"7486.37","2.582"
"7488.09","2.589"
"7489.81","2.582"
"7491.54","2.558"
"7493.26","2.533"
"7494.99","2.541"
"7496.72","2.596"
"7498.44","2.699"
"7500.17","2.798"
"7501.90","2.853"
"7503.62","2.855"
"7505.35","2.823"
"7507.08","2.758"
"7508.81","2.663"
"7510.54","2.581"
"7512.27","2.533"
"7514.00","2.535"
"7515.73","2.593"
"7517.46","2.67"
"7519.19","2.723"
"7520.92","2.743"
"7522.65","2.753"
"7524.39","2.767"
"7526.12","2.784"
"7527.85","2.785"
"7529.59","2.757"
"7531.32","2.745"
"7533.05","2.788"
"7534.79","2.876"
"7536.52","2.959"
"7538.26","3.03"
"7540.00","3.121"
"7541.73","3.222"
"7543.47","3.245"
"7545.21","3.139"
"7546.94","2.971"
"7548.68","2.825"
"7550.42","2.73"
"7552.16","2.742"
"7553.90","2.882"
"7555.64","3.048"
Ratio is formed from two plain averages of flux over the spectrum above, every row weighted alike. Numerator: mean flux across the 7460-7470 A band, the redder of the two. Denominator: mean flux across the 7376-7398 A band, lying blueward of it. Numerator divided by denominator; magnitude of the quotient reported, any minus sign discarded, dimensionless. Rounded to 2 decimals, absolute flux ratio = 1.04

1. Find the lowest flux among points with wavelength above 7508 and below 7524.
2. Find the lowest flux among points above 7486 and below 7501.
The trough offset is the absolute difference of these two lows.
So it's 0.00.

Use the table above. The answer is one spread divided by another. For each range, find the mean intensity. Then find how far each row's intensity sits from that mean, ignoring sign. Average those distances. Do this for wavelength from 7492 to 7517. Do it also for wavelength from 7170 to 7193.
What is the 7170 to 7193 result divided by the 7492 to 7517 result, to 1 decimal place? 0.7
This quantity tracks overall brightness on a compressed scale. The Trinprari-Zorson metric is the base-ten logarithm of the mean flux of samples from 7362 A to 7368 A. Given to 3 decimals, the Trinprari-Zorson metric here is 0.445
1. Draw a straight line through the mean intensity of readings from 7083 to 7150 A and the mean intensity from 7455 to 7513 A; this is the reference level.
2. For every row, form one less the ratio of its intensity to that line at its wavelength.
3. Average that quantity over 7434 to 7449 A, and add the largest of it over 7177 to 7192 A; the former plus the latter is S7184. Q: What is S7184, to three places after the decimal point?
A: 0.075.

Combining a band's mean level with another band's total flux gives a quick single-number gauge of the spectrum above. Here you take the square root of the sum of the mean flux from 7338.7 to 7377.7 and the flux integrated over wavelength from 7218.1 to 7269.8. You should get 12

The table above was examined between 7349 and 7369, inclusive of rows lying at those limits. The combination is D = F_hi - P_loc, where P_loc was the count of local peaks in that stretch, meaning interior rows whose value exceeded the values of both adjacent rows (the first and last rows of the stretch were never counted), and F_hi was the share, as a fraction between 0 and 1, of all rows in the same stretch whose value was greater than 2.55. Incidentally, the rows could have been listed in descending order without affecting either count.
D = -1.17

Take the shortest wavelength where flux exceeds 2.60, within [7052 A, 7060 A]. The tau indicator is 7057.83 A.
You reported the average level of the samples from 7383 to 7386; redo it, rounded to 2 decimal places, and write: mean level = 2.67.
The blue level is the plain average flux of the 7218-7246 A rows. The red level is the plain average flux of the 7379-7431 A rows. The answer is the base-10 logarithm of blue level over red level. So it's -0.021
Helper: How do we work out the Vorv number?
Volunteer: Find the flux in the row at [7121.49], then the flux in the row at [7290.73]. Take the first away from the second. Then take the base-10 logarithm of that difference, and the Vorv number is -1.1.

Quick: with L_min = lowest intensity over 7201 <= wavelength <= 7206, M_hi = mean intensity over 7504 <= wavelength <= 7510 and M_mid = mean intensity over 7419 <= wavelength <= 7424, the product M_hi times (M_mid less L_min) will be 0.9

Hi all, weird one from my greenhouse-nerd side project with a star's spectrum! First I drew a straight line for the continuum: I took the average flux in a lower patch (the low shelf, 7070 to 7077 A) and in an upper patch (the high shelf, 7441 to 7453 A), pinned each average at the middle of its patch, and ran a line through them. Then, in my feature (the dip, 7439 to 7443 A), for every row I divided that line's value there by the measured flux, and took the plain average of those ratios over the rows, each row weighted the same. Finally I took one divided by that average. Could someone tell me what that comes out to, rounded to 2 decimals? 1.00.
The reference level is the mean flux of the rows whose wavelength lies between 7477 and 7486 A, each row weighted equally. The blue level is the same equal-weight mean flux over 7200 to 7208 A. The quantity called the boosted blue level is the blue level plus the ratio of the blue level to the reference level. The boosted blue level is 3.50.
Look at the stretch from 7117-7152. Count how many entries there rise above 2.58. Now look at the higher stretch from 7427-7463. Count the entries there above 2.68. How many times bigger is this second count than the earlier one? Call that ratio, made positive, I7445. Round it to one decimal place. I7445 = 5.5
